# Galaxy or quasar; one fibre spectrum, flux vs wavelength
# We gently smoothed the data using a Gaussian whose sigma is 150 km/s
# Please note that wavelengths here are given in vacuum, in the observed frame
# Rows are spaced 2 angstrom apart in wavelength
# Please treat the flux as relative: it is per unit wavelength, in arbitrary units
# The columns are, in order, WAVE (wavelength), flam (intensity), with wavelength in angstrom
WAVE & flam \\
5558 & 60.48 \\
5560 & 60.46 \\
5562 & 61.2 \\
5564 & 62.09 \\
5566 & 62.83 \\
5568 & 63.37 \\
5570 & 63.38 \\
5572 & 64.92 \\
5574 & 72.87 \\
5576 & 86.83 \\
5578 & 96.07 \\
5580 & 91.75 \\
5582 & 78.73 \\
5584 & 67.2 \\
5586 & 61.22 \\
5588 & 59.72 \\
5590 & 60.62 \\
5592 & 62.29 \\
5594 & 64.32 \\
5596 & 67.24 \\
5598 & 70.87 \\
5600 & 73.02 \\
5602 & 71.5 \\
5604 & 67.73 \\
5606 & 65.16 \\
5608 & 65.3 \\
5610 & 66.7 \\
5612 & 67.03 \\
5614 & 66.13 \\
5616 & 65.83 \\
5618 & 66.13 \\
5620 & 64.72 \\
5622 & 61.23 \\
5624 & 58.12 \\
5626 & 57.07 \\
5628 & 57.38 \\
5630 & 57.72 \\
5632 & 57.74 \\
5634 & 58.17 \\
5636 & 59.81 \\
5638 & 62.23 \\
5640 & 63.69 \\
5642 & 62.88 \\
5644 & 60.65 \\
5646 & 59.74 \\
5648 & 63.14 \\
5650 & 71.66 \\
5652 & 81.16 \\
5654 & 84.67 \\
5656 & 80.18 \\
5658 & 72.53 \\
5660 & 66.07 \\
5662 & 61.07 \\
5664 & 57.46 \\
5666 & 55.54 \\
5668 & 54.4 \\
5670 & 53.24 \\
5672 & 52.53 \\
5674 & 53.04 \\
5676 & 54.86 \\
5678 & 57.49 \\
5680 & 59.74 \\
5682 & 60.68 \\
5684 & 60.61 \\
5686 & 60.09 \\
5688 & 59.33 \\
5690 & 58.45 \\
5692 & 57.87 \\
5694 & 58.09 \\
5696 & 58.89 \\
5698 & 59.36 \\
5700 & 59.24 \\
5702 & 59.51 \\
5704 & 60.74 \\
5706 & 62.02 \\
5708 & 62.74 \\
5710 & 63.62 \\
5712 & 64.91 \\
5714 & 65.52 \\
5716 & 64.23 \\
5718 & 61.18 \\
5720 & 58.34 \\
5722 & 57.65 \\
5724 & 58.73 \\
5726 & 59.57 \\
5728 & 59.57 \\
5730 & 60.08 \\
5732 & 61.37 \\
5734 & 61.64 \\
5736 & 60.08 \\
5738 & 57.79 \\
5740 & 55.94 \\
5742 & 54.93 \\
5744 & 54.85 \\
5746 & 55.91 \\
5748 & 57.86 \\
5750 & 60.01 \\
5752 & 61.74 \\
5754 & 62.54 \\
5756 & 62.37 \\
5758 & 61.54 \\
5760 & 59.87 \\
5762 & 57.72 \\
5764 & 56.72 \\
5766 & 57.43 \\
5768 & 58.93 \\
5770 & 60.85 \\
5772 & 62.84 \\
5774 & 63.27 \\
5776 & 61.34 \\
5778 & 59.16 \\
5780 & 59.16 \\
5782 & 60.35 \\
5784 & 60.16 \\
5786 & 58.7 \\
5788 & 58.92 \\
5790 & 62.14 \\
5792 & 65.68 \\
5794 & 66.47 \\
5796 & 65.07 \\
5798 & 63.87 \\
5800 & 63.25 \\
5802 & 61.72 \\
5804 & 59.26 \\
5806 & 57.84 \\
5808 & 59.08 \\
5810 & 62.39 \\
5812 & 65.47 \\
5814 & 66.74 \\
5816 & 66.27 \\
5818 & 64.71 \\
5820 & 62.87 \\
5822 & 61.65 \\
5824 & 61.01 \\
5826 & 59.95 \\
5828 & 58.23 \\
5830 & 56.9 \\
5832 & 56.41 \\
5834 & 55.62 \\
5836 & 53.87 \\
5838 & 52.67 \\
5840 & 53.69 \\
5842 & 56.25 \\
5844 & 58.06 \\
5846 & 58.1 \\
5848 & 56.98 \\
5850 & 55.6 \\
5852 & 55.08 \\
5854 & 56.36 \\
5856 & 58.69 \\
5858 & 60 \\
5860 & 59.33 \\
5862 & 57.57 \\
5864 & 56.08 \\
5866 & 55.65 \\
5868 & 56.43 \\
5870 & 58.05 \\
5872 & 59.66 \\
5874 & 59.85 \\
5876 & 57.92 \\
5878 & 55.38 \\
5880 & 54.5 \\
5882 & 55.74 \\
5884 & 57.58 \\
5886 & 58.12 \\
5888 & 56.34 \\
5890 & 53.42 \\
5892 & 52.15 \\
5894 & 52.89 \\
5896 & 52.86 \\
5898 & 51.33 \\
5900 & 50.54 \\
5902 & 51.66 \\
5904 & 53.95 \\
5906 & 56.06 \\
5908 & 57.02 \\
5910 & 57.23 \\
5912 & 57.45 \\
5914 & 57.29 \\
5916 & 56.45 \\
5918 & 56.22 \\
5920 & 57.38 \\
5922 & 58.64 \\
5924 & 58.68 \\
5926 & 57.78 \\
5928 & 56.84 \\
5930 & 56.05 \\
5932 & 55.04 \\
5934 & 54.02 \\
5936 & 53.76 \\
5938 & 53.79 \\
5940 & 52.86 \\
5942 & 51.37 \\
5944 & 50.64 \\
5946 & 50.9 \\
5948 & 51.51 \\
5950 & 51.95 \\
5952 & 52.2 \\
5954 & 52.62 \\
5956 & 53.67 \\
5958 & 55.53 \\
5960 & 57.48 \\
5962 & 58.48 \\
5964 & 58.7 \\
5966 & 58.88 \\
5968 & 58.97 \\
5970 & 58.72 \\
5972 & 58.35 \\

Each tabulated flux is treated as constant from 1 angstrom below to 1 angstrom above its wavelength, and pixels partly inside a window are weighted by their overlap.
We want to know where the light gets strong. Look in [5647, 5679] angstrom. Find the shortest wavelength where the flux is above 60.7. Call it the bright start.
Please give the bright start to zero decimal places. 5648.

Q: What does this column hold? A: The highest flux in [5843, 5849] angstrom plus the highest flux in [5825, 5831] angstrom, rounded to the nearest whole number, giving 118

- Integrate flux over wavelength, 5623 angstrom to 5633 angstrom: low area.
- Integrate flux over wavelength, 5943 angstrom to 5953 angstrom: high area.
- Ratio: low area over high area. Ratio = 1.12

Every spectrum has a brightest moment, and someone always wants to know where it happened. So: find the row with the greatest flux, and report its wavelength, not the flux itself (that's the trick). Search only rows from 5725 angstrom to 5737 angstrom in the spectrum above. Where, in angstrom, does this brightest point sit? 5734 angstrom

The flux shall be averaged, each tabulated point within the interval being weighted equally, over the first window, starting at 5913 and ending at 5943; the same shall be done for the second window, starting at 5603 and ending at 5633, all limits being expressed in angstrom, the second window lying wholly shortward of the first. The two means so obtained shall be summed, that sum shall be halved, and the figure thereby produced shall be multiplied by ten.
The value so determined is 593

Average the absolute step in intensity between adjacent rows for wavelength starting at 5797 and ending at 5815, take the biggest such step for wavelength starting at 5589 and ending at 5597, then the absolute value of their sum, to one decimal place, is 4.8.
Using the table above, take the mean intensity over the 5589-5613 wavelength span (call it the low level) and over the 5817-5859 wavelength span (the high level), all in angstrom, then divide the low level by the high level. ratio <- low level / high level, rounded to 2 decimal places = 1.16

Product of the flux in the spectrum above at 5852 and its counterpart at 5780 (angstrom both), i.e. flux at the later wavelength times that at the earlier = 3259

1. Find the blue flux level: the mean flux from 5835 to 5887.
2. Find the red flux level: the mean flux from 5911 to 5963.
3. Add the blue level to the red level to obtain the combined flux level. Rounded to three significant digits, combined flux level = 112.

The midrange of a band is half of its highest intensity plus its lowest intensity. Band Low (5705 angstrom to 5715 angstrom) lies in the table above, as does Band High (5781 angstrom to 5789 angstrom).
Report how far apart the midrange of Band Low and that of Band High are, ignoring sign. 4.2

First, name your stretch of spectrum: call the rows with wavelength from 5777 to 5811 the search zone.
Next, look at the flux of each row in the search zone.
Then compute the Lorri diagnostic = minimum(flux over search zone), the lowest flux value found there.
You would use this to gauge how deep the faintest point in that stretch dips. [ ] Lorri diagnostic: 57.84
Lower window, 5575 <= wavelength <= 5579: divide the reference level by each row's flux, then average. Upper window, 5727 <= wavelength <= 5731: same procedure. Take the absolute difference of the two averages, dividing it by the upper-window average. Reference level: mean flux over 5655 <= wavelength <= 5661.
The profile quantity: 0.34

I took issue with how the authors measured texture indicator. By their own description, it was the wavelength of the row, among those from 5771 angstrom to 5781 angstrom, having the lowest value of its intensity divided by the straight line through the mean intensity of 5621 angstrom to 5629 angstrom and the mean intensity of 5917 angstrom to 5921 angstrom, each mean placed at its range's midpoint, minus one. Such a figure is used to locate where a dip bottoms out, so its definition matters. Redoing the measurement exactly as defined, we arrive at 5778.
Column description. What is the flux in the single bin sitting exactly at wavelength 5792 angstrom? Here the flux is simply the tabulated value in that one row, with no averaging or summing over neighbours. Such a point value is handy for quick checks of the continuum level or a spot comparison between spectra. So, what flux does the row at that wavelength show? 65.68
